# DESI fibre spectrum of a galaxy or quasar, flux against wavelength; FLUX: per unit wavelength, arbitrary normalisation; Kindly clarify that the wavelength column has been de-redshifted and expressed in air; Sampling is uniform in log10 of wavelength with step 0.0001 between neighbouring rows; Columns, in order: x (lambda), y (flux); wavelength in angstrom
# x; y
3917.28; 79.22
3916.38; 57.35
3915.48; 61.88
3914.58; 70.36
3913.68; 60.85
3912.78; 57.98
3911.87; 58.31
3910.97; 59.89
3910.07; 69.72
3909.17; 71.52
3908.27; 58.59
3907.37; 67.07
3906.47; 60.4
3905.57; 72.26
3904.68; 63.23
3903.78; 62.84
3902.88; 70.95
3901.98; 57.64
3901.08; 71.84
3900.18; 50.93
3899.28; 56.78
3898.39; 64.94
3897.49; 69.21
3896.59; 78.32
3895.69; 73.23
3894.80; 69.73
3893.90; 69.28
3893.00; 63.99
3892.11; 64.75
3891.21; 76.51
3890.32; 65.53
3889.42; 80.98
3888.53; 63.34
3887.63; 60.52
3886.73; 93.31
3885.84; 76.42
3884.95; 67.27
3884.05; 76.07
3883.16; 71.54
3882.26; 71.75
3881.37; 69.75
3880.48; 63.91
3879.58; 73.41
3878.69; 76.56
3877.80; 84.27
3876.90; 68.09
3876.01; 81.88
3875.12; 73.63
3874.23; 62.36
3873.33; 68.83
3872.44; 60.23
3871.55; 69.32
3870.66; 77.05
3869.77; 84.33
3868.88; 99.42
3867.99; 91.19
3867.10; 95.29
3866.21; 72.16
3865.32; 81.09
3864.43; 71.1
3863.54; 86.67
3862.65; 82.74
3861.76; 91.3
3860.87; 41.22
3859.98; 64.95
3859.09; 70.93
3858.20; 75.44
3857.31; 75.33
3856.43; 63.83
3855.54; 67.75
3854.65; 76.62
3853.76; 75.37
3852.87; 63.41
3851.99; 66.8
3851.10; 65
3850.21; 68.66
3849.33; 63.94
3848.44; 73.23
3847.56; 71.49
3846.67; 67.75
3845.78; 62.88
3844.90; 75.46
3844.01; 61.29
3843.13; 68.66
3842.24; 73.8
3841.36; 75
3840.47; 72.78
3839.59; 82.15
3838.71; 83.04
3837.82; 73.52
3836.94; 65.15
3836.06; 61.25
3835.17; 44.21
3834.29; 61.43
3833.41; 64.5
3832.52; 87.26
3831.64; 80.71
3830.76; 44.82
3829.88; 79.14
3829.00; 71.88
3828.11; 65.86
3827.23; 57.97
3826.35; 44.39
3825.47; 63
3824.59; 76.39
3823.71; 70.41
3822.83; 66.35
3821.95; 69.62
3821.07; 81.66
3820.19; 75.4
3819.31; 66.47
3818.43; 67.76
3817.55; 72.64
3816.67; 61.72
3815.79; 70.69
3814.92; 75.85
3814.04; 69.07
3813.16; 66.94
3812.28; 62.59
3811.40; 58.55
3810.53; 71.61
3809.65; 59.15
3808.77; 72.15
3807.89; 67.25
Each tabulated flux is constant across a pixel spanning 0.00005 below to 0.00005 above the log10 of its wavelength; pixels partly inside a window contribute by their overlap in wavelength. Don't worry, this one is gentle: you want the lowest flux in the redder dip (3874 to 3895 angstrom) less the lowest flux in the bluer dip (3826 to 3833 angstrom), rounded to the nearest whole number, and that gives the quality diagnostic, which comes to 16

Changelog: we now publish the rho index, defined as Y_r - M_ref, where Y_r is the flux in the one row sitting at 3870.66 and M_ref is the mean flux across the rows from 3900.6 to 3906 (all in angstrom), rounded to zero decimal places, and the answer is 11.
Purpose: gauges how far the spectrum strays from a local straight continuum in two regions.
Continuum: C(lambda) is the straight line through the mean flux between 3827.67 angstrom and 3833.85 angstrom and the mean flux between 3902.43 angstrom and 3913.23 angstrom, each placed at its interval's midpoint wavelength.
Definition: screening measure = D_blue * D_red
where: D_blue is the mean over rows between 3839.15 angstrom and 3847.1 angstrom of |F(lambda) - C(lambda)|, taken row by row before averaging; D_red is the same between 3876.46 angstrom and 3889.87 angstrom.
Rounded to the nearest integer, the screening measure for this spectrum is 44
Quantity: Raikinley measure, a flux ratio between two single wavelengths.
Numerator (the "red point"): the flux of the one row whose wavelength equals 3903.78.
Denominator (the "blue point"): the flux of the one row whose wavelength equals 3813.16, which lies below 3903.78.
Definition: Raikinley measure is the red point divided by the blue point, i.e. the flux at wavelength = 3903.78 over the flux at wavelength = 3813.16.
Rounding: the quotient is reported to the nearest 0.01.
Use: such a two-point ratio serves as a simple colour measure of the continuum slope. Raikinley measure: 0.94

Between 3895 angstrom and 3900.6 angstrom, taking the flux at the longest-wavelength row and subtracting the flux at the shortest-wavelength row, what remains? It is -22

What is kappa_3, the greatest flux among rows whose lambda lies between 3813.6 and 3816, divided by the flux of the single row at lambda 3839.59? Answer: 0.92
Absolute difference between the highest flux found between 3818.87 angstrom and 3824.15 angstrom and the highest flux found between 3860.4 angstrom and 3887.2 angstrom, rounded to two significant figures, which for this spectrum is 18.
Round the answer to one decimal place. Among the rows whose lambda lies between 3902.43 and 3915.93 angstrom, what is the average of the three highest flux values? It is 71.6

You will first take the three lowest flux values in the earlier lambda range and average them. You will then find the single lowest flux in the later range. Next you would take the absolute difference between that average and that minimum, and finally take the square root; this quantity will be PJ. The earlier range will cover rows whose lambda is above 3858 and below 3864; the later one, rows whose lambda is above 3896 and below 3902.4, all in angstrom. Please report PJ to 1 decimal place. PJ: 2.8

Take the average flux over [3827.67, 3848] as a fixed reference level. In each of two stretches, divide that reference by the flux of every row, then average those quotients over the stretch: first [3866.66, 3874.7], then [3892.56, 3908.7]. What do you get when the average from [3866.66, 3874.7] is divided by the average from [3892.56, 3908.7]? 0.85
